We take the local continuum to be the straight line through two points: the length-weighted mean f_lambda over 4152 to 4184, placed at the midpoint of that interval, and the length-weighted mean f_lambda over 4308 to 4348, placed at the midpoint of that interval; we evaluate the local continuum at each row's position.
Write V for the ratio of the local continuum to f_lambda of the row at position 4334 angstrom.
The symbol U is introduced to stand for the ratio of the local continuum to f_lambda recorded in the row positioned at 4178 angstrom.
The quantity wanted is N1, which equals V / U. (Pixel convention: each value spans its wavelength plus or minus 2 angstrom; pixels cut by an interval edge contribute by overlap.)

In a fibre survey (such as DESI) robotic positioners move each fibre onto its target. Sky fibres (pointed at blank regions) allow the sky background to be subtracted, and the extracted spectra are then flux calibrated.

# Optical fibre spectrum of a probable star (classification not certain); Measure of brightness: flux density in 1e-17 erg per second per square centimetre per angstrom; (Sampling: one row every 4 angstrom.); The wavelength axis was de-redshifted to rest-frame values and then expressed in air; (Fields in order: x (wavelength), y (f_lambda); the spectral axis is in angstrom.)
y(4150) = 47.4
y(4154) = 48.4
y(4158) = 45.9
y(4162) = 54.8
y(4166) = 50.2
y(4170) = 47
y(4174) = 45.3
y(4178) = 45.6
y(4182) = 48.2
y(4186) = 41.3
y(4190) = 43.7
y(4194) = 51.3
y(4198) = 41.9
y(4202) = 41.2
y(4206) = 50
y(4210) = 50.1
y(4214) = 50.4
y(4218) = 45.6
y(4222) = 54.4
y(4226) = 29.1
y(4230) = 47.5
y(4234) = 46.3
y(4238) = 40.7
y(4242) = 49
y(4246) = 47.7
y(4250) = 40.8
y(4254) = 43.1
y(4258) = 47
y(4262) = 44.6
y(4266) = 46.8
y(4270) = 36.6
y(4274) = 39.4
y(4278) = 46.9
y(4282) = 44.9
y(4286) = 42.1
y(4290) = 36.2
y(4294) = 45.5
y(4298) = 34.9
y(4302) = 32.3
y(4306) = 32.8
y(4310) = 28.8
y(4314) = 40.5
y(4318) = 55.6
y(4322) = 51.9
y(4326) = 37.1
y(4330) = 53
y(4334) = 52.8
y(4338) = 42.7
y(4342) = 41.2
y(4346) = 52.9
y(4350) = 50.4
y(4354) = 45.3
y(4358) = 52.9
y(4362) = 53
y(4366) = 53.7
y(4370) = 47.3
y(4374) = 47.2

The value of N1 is 0.82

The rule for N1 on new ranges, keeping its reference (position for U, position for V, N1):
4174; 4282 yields 0.97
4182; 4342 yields 1.11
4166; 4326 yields 1.28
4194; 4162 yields 0.95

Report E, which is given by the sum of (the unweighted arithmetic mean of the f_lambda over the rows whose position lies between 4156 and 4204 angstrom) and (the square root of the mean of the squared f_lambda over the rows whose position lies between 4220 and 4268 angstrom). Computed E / 92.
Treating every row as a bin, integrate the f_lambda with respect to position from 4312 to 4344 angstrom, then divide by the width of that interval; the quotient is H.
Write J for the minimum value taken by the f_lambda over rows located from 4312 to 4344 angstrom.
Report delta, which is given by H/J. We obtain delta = 1.26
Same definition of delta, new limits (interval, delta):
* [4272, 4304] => 1.25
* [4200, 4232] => 1.58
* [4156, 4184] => 1.06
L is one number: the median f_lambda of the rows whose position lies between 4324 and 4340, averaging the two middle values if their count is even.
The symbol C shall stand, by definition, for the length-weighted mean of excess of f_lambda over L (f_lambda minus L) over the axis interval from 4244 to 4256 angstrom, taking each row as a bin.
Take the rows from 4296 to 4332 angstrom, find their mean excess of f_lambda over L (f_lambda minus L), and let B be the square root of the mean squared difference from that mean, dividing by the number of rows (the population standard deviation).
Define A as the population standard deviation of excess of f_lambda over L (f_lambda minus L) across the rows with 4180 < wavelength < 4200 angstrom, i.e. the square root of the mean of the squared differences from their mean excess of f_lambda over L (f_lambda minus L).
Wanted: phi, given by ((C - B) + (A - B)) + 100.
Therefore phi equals 81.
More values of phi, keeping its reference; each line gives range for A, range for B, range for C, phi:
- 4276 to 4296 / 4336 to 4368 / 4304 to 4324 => 88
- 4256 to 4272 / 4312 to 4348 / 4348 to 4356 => 91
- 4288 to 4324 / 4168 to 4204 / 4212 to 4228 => 99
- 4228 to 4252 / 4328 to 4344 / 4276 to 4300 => 86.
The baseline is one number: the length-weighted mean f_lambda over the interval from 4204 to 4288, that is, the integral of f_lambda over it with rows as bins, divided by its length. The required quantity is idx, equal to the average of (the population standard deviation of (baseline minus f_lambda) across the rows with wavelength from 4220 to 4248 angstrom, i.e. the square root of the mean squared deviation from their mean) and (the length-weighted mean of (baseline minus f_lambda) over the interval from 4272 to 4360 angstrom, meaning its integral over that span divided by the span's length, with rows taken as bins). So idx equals 4.4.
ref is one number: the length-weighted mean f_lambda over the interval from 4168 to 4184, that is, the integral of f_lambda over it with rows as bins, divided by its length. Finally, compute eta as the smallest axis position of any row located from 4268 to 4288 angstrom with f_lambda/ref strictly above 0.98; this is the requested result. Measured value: 4278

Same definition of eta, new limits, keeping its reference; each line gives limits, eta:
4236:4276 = 4242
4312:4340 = 4318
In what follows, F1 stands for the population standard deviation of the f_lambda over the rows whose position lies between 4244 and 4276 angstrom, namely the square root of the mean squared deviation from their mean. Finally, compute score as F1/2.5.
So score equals 1.5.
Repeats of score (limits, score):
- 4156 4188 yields 1.5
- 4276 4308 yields 2.3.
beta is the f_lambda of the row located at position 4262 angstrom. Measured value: 44.6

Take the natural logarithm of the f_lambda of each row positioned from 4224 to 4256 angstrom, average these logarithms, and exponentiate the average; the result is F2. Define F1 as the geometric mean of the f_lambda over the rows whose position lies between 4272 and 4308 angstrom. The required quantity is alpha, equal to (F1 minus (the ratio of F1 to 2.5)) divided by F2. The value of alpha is 0.55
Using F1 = 39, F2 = 42.5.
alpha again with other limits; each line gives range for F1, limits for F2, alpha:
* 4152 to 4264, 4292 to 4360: 0.63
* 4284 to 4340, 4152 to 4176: 0.51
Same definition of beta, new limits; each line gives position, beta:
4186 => 41.3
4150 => 47.4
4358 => 52.9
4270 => 36.6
